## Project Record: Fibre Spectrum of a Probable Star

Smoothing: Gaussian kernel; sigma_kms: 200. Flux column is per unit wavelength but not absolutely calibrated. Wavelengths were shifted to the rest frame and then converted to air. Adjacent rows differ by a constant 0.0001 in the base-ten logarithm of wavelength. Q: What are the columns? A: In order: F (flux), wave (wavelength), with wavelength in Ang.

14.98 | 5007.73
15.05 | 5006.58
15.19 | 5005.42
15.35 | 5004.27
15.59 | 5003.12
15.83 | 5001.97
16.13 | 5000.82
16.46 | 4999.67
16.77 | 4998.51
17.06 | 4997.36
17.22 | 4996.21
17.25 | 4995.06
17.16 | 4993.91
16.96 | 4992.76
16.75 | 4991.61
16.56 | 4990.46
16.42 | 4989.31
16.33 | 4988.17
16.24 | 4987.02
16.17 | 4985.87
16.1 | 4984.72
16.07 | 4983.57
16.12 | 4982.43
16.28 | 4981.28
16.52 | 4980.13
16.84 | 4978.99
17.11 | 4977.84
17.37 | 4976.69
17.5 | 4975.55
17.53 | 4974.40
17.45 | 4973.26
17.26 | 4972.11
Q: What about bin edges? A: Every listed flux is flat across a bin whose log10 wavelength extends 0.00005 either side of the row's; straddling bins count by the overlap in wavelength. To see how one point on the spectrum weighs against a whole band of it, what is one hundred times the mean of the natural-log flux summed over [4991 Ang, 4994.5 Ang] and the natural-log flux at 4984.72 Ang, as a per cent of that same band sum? 66.4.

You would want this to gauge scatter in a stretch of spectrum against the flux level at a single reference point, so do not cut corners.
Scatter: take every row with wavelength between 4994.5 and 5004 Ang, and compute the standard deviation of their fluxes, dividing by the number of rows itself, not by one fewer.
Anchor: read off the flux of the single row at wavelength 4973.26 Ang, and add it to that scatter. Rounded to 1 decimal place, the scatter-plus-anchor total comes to 18.0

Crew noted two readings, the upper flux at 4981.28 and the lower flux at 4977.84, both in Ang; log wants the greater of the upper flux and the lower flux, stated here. 17.1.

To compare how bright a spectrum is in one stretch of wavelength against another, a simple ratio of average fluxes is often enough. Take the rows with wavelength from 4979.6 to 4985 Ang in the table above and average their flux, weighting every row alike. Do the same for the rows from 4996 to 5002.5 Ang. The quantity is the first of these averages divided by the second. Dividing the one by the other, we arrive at 0.98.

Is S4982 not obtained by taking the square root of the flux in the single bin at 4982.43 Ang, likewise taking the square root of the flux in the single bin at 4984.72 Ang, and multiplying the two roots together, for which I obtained 16.1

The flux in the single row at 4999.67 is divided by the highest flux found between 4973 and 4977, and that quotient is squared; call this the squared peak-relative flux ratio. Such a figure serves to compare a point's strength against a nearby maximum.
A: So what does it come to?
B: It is 0.88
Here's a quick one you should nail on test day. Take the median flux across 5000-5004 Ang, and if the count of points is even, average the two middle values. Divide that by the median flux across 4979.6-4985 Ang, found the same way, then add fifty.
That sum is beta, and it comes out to 50.98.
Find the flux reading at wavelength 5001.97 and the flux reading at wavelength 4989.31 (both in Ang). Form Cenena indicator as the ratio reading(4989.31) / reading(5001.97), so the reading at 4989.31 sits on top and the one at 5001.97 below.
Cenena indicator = 1.04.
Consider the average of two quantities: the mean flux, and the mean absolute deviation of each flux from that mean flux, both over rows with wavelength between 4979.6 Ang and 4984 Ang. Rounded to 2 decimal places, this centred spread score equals 8.20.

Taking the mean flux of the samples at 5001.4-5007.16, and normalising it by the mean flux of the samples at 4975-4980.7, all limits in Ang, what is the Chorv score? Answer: 0.90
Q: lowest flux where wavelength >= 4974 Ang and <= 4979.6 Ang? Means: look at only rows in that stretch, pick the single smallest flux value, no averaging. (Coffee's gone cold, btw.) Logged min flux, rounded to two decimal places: 16.84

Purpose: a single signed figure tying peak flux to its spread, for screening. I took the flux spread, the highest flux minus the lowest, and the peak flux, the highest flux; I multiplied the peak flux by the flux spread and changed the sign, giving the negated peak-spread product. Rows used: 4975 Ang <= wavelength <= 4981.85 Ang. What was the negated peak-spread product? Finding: -21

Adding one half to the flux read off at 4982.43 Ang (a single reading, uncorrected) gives 16.6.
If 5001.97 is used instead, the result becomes 16.3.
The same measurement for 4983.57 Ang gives 16.6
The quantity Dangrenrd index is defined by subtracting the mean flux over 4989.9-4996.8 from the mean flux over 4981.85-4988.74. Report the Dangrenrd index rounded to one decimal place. -0.8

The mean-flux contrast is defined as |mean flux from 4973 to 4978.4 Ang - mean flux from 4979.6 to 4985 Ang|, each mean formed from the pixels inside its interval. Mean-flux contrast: 1.2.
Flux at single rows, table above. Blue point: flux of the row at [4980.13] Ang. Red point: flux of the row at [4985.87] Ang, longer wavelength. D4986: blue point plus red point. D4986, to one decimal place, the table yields 32.7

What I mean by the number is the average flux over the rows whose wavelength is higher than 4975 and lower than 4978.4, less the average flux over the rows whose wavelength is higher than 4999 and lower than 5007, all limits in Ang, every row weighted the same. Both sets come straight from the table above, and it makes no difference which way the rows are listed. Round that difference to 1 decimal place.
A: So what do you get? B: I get 1.7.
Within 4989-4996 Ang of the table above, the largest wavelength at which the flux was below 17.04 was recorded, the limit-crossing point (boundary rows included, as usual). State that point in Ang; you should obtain 4992.76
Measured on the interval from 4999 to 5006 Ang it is 5005.42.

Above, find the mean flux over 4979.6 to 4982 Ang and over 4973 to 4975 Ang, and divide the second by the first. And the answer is 1.07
